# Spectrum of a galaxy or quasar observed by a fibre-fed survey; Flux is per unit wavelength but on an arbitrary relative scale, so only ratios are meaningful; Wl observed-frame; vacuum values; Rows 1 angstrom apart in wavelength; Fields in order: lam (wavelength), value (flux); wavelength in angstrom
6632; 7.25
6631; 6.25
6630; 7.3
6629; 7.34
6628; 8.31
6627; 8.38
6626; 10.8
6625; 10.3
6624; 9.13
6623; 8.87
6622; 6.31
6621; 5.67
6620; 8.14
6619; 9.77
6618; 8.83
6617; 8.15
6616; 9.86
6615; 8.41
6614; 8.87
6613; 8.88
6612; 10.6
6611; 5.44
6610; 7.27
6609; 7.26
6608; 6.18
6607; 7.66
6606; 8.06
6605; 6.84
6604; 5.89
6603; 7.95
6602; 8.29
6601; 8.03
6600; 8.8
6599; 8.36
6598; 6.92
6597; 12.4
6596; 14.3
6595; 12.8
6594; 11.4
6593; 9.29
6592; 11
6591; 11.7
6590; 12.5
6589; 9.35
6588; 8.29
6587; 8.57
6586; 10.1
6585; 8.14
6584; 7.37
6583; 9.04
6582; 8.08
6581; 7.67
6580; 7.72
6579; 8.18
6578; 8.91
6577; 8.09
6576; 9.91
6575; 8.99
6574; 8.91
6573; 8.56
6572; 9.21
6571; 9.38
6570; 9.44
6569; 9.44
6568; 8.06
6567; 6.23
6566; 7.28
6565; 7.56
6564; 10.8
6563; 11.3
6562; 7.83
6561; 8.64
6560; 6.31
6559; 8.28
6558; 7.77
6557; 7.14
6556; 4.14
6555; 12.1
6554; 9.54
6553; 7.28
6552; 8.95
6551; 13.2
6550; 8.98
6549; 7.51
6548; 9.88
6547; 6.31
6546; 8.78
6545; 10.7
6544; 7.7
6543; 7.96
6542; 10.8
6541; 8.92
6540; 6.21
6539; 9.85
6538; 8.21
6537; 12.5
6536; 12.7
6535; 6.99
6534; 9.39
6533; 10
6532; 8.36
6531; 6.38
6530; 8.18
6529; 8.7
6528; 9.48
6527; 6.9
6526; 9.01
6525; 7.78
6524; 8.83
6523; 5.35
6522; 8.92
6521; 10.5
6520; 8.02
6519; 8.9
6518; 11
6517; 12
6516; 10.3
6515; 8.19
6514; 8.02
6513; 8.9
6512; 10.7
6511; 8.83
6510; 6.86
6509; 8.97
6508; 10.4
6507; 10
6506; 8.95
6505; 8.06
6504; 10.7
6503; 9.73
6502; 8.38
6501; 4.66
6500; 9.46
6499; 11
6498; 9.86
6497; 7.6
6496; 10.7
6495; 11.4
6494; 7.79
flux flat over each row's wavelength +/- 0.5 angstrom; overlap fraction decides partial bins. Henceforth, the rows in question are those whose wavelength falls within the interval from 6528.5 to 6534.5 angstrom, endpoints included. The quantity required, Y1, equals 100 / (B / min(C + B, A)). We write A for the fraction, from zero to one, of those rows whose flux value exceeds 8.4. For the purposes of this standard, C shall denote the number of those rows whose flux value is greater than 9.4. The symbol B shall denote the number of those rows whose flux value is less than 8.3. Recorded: 25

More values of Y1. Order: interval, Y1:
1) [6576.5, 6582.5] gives 3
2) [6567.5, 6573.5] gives 83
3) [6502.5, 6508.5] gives 83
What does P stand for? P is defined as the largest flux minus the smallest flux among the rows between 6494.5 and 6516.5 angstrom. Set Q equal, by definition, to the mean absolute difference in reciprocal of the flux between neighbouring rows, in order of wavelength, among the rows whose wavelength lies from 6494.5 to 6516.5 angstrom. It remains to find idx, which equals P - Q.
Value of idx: 6.7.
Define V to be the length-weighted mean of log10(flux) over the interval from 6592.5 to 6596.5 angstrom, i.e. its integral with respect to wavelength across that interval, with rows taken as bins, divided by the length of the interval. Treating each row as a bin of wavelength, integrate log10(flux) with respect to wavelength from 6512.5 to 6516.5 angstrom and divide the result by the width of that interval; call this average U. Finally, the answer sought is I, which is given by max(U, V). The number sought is 1.07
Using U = 0.94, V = 1.07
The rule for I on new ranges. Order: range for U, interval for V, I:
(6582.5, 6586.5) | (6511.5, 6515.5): 0.95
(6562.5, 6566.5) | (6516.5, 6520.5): 0.99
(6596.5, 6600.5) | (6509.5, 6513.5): 0.95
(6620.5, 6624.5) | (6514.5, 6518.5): 1.01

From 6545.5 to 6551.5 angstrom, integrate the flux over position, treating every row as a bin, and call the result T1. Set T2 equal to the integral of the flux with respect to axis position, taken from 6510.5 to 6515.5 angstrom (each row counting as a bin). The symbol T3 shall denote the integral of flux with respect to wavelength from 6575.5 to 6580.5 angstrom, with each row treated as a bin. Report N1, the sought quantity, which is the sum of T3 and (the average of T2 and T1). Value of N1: 92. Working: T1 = 55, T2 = 45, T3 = 43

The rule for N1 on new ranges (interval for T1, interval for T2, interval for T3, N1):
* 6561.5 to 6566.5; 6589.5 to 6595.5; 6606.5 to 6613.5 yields 110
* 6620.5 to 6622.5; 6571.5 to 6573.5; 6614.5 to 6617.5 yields 41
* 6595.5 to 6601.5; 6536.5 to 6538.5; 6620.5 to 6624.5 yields 70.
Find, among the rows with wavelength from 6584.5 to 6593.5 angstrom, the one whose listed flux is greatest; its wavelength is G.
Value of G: 6590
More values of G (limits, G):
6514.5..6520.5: 6517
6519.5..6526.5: 6521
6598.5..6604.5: 6600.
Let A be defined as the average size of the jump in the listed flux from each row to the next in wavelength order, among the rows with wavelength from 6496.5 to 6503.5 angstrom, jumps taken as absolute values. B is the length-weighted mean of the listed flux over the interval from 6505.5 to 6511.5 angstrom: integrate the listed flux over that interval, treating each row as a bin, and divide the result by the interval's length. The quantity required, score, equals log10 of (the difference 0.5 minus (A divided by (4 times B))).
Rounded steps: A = 2.5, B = 9.0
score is -0.365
